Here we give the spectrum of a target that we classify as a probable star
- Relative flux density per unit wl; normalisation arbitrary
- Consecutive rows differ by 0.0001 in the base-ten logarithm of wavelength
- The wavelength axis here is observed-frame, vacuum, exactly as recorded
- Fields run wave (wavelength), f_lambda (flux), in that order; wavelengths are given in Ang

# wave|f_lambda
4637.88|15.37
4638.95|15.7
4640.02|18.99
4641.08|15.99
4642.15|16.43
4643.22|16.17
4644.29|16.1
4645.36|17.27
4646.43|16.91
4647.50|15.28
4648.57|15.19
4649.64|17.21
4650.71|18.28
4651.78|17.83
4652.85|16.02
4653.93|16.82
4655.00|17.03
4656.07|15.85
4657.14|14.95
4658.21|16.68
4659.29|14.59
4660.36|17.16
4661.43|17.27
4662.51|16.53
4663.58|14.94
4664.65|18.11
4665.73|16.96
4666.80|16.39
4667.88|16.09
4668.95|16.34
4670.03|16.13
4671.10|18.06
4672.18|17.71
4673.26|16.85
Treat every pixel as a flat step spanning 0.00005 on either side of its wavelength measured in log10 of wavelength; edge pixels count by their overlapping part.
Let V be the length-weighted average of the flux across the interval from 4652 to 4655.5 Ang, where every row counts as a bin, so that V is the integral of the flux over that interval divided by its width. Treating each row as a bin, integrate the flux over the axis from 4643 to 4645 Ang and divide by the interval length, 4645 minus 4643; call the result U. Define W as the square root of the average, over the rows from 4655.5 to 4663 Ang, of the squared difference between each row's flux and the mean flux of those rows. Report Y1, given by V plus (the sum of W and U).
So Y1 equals 33.9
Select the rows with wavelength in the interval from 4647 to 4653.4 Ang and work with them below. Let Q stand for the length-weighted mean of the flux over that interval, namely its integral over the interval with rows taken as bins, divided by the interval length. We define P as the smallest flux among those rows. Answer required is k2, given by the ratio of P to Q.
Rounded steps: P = 15.19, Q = 16.6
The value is 0.913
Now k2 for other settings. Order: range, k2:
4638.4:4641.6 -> 0.928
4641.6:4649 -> 0.938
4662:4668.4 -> 0.905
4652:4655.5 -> 0.959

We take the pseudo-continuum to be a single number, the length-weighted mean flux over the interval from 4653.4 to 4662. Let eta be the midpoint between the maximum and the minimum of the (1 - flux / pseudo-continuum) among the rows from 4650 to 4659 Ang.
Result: -0.02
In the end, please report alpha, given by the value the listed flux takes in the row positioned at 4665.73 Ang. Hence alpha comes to 16.96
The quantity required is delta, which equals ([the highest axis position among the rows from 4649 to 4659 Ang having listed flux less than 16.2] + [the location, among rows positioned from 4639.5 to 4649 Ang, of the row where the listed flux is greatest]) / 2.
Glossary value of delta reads 4648.6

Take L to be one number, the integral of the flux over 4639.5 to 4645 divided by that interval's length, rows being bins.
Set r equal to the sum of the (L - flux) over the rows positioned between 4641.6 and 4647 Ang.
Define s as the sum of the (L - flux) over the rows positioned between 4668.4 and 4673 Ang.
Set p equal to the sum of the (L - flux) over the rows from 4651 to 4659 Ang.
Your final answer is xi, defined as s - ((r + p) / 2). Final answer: -2.7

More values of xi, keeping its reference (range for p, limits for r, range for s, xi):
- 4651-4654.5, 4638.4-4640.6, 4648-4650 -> 1.9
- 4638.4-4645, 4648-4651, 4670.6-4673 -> -2.6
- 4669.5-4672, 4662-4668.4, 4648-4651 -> -0.8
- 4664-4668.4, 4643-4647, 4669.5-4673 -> -1.7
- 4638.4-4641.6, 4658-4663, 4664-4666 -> -2.1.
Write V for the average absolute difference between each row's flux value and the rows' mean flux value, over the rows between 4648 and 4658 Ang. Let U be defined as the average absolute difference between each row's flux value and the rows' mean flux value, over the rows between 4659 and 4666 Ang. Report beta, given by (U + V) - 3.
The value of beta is -1.05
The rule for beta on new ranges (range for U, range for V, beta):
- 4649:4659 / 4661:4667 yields -1.48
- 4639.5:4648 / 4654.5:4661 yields -1.28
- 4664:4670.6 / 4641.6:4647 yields -2.01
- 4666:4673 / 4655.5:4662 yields -1.31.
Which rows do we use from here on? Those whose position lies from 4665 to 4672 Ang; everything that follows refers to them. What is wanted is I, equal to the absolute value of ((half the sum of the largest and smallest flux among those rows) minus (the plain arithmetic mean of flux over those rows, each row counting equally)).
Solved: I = 0.41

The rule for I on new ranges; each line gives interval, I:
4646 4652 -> 0.05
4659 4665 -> 0.08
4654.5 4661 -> 0.17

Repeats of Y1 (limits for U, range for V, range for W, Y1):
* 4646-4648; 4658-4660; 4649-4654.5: 32.4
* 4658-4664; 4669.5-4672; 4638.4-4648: 34.4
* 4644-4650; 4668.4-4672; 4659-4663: 34.3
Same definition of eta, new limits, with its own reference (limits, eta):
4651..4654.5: -0.04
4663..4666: -0.01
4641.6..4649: 0.00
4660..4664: 0.01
